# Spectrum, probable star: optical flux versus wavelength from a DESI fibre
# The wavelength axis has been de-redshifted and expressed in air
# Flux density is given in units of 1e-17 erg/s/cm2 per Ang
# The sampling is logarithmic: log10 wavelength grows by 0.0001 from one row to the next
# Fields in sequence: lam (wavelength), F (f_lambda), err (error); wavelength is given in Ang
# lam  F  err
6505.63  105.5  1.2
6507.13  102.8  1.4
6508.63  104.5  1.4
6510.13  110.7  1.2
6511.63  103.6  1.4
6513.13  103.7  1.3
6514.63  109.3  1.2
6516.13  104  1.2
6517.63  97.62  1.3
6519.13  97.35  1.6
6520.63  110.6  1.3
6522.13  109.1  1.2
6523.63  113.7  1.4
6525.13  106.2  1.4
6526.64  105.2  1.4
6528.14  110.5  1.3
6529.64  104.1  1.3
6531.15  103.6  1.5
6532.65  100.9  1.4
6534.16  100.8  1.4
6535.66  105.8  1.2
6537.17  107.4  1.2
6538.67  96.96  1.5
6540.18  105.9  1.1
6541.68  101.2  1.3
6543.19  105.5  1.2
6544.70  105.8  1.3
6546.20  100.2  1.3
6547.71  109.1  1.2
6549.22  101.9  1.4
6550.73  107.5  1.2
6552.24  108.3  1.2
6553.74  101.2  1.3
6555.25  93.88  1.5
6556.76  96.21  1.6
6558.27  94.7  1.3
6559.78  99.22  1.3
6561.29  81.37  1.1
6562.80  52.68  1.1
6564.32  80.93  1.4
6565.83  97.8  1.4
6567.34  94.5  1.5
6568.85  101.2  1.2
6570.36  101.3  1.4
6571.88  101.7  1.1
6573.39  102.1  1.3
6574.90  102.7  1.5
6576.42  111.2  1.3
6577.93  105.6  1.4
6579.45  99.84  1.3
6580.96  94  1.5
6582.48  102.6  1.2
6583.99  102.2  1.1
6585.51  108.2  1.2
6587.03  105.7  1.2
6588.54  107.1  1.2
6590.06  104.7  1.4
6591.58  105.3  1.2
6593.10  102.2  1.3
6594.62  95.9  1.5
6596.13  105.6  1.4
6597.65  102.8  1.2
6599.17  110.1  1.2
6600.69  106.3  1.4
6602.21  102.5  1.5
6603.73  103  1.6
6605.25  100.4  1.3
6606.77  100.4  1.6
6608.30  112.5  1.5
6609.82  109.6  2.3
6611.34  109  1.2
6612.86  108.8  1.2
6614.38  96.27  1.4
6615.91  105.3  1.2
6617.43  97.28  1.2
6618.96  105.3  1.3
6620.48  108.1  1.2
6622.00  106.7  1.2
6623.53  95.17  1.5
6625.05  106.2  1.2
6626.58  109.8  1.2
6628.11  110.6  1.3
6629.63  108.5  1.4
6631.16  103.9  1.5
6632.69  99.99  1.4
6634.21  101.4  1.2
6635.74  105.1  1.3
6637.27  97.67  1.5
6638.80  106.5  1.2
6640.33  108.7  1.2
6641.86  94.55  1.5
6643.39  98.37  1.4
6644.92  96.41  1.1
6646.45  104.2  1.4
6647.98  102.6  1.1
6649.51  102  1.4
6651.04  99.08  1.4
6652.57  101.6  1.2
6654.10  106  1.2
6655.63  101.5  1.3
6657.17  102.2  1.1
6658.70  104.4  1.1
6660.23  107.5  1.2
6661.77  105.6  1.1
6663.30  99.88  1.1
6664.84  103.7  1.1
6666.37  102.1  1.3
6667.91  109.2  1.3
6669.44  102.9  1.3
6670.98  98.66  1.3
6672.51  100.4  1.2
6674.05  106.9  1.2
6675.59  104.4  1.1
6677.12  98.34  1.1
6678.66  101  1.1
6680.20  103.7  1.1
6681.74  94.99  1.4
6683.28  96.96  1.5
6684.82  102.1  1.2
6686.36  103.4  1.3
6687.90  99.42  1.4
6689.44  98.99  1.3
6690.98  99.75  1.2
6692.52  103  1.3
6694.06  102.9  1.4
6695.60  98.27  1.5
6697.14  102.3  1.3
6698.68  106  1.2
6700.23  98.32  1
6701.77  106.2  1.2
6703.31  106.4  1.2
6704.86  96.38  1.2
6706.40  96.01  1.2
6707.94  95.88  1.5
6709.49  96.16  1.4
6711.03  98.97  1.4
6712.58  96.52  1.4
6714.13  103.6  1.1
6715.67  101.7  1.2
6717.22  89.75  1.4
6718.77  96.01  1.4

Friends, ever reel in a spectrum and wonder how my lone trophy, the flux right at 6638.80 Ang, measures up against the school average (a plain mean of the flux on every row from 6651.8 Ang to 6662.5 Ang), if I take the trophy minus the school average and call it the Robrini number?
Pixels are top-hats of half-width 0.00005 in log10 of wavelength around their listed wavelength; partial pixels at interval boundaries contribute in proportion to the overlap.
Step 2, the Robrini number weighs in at 2.4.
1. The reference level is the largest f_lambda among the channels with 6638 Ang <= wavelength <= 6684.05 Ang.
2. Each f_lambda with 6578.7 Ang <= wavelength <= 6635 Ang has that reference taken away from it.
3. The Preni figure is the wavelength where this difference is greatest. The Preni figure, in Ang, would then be 6608.30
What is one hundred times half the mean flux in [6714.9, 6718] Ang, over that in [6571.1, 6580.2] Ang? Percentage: 46.1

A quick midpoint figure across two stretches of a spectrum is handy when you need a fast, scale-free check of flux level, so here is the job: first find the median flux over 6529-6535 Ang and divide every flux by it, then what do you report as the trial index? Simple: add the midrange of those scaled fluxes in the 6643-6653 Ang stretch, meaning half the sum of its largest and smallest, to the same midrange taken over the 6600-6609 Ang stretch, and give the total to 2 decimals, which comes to 2.02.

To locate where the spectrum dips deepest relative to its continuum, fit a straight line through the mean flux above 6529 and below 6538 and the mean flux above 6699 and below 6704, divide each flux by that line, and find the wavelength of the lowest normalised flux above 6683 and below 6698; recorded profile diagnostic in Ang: 6683.28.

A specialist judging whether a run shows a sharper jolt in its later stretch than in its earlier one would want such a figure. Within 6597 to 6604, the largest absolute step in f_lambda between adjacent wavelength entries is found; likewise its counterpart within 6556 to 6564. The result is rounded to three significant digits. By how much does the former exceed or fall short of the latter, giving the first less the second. -21.4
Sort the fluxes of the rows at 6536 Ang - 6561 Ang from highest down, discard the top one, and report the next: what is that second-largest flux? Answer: 108.3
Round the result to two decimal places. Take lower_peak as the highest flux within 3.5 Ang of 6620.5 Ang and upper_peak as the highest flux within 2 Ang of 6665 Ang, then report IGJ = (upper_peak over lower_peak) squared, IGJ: 0.92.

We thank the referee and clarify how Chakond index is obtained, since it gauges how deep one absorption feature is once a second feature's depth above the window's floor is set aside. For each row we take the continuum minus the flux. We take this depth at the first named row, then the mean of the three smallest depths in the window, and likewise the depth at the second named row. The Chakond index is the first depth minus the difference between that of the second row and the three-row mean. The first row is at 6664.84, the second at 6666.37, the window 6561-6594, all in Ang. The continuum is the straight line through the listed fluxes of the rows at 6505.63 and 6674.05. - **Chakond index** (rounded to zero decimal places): -4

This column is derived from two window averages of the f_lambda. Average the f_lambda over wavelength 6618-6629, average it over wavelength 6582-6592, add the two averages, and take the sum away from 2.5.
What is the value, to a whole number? -209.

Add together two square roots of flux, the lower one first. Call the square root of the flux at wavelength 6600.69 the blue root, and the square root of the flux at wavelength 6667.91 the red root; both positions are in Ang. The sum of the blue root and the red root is 20.8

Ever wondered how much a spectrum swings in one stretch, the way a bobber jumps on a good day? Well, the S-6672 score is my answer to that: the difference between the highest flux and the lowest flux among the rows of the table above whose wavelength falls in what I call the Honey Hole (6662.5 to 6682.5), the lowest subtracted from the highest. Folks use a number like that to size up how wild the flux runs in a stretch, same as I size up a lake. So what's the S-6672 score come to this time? 14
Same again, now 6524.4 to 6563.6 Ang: 58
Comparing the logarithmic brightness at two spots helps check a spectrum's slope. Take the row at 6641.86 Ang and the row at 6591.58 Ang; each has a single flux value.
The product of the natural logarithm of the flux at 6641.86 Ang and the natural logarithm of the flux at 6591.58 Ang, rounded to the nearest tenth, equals 21.2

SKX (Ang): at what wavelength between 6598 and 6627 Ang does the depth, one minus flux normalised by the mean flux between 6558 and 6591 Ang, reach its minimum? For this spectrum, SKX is 6608.30 Ang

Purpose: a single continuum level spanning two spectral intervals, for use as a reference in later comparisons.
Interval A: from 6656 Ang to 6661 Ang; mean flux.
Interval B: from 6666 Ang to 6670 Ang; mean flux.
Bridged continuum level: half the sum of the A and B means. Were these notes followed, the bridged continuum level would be 104.7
